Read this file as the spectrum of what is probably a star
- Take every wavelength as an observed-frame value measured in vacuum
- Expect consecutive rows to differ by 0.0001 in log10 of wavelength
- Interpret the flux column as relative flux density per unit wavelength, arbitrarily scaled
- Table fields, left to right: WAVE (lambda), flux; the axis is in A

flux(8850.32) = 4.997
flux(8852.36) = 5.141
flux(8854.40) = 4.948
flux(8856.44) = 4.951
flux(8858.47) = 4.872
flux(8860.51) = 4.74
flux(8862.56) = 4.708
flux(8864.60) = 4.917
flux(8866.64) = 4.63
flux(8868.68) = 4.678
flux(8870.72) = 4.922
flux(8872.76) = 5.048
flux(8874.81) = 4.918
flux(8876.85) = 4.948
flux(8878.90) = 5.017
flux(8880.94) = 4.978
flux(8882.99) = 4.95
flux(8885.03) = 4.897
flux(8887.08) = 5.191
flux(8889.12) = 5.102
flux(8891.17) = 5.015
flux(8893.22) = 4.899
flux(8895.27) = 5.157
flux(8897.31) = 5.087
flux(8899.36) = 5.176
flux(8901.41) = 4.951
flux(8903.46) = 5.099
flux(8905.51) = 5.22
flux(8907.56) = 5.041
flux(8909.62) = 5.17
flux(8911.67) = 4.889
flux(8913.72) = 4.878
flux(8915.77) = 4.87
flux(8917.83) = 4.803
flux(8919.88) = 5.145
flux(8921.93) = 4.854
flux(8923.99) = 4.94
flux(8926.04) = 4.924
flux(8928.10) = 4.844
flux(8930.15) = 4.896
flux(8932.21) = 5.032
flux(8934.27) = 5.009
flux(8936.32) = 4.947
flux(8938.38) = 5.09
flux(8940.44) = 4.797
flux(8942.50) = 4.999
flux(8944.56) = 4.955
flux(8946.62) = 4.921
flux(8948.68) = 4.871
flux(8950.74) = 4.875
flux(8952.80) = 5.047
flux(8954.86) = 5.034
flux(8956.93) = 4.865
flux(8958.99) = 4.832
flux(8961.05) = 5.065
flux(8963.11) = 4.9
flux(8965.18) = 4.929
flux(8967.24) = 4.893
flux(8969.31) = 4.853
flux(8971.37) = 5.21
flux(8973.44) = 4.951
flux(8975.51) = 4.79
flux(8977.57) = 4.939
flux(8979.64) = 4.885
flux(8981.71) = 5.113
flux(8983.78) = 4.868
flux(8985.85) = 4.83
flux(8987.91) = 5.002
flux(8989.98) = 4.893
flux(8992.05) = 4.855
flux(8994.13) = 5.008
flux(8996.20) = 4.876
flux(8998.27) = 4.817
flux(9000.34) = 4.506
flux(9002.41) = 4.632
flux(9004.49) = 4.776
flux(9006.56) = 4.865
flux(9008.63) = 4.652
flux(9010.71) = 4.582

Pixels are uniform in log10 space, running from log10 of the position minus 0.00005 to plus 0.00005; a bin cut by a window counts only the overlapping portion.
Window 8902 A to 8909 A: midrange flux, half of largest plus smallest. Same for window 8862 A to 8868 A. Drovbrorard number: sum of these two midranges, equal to 9.90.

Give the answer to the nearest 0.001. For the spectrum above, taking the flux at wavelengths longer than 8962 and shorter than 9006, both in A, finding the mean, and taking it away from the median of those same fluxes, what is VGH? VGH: 0.003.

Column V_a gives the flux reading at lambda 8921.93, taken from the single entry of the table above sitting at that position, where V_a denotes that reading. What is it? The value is 4.854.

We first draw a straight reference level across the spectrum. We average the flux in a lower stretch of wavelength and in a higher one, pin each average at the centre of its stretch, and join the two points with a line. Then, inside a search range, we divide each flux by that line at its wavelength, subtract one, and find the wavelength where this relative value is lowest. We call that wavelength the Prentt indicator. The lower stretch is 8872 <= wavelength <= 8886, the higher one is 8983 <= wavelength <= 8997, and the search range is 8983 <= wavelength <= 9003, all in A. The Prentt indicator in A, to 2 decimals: 9000.34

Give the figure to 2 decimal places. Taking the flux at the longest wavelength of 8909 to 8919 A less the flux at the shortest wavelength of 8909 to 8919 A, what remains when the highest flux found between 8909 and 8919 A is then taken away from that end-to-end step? -5.54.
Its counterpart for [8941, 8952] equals -5.12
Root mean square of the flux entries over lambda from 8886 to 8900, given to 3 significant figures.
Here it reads 5.09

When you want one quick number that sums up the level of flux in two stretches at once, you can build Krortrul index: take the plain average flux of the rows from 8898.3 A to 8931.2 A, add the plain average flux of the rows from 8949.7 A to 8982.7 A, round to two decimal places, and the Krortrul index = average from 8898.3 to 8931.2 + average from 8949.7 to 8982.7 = 9.93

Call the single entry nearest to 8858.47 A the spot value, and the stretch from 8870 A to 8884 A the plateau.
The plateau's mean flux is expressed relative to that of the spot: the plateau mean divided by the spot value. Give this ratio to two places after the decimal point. 1.02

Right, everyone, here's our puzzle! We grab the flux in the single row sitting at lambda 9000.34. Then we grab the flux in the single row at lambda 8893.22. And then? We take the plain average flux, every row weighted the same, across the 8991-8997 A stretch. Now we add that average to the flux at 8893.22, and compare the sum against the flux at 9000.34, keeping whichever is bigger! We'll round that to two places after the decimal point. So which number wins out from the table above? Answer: 9.81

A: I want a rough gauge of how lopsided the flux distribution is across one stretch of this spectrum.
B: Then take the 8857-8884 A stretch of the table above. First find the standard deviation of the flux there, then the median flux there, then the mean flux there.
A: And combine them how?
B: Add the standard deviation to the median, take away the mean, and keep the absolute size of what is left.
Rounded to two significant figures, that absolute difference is 0.18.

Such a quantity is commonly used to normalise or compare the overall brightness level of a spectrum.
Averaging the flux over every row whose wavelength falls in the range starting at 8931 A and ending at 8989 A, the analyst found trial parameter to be 4.95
